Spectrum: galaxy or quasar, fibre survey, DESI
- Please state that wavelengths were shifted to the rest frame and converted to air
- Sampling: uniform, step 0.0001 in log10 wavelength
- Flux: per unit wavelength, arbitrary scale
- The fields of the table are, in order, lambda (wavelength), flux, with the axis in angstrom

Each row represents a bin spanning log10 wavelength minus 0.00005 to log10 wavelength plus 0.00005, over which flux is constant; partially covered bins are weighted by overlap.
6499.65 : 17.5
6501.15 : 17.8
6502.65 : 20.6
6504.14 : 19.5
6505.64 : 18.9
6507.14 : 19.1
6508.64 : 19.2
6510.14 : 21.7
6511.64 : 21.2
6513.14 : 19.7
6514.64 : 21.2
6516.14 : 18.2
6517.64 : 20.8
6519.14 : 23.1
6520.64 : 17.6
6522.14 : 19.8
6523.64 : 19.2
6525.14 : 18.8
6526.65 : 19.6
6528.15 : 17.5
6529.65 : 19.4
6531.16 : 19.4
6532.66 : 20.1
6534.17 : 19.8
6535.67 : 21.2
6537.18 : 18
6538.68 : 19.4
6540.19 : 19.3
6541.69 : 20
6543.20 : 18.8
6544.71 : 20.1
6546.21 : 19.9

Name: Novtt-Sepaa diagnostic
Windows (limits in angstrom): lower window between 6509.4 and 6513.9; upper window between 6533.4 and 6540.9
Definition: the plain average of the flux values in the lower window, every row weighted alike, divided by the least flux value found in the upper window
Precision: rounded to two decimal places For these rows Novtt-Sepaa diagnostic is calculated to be 1.16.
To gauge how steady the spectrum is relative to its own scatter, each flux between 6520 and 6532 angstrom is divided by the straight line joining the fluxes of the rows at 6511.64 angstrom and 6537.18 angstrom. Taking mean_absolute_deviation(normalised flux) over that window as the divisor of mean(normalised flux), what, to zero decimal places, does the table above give 23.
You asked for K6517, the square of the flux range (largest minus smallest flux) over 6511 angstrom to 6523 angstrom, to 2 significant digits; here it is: 30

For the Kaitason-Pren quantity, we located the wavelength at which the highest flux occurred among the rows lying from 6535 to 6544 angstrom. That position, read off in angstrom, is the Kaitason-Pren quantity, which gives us 6535.67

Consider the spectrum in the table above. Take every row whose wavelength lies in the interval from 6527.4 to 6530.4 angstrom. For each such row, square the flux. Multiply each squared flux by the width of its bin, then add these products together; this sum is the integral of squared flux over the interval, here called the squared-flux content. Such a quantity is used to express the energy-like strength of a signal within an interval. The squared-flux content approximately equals 1026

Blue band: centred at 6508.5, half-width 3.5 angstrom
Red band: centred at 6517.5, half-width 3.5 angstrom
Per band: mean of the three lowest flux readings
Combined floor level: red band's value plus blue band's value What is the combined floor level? 37.9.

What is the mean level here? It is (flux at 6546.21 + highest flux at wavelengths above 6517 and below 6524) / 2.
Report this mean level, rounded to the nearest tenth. 21.5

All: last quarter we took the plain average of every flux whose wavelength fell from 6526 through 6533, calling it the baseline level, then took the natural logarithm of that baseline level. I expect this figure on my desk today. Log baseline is 2.95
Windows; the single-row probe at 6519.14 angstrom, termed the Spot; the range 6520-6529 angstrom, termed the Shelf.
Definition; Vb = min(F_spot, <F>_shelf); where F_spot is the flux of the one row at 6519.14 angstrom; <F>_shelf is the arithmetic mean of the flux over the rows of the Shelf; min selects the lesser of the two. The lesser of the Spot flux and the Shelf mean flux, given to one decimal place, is 18.8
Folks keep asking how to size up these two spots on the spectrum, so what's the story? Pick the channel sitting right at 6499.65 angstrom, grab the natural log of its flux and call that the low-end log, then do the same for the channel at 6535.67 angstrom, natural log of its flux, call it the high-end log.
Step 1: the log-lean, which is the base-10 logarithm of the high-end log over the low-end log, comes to 0.028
